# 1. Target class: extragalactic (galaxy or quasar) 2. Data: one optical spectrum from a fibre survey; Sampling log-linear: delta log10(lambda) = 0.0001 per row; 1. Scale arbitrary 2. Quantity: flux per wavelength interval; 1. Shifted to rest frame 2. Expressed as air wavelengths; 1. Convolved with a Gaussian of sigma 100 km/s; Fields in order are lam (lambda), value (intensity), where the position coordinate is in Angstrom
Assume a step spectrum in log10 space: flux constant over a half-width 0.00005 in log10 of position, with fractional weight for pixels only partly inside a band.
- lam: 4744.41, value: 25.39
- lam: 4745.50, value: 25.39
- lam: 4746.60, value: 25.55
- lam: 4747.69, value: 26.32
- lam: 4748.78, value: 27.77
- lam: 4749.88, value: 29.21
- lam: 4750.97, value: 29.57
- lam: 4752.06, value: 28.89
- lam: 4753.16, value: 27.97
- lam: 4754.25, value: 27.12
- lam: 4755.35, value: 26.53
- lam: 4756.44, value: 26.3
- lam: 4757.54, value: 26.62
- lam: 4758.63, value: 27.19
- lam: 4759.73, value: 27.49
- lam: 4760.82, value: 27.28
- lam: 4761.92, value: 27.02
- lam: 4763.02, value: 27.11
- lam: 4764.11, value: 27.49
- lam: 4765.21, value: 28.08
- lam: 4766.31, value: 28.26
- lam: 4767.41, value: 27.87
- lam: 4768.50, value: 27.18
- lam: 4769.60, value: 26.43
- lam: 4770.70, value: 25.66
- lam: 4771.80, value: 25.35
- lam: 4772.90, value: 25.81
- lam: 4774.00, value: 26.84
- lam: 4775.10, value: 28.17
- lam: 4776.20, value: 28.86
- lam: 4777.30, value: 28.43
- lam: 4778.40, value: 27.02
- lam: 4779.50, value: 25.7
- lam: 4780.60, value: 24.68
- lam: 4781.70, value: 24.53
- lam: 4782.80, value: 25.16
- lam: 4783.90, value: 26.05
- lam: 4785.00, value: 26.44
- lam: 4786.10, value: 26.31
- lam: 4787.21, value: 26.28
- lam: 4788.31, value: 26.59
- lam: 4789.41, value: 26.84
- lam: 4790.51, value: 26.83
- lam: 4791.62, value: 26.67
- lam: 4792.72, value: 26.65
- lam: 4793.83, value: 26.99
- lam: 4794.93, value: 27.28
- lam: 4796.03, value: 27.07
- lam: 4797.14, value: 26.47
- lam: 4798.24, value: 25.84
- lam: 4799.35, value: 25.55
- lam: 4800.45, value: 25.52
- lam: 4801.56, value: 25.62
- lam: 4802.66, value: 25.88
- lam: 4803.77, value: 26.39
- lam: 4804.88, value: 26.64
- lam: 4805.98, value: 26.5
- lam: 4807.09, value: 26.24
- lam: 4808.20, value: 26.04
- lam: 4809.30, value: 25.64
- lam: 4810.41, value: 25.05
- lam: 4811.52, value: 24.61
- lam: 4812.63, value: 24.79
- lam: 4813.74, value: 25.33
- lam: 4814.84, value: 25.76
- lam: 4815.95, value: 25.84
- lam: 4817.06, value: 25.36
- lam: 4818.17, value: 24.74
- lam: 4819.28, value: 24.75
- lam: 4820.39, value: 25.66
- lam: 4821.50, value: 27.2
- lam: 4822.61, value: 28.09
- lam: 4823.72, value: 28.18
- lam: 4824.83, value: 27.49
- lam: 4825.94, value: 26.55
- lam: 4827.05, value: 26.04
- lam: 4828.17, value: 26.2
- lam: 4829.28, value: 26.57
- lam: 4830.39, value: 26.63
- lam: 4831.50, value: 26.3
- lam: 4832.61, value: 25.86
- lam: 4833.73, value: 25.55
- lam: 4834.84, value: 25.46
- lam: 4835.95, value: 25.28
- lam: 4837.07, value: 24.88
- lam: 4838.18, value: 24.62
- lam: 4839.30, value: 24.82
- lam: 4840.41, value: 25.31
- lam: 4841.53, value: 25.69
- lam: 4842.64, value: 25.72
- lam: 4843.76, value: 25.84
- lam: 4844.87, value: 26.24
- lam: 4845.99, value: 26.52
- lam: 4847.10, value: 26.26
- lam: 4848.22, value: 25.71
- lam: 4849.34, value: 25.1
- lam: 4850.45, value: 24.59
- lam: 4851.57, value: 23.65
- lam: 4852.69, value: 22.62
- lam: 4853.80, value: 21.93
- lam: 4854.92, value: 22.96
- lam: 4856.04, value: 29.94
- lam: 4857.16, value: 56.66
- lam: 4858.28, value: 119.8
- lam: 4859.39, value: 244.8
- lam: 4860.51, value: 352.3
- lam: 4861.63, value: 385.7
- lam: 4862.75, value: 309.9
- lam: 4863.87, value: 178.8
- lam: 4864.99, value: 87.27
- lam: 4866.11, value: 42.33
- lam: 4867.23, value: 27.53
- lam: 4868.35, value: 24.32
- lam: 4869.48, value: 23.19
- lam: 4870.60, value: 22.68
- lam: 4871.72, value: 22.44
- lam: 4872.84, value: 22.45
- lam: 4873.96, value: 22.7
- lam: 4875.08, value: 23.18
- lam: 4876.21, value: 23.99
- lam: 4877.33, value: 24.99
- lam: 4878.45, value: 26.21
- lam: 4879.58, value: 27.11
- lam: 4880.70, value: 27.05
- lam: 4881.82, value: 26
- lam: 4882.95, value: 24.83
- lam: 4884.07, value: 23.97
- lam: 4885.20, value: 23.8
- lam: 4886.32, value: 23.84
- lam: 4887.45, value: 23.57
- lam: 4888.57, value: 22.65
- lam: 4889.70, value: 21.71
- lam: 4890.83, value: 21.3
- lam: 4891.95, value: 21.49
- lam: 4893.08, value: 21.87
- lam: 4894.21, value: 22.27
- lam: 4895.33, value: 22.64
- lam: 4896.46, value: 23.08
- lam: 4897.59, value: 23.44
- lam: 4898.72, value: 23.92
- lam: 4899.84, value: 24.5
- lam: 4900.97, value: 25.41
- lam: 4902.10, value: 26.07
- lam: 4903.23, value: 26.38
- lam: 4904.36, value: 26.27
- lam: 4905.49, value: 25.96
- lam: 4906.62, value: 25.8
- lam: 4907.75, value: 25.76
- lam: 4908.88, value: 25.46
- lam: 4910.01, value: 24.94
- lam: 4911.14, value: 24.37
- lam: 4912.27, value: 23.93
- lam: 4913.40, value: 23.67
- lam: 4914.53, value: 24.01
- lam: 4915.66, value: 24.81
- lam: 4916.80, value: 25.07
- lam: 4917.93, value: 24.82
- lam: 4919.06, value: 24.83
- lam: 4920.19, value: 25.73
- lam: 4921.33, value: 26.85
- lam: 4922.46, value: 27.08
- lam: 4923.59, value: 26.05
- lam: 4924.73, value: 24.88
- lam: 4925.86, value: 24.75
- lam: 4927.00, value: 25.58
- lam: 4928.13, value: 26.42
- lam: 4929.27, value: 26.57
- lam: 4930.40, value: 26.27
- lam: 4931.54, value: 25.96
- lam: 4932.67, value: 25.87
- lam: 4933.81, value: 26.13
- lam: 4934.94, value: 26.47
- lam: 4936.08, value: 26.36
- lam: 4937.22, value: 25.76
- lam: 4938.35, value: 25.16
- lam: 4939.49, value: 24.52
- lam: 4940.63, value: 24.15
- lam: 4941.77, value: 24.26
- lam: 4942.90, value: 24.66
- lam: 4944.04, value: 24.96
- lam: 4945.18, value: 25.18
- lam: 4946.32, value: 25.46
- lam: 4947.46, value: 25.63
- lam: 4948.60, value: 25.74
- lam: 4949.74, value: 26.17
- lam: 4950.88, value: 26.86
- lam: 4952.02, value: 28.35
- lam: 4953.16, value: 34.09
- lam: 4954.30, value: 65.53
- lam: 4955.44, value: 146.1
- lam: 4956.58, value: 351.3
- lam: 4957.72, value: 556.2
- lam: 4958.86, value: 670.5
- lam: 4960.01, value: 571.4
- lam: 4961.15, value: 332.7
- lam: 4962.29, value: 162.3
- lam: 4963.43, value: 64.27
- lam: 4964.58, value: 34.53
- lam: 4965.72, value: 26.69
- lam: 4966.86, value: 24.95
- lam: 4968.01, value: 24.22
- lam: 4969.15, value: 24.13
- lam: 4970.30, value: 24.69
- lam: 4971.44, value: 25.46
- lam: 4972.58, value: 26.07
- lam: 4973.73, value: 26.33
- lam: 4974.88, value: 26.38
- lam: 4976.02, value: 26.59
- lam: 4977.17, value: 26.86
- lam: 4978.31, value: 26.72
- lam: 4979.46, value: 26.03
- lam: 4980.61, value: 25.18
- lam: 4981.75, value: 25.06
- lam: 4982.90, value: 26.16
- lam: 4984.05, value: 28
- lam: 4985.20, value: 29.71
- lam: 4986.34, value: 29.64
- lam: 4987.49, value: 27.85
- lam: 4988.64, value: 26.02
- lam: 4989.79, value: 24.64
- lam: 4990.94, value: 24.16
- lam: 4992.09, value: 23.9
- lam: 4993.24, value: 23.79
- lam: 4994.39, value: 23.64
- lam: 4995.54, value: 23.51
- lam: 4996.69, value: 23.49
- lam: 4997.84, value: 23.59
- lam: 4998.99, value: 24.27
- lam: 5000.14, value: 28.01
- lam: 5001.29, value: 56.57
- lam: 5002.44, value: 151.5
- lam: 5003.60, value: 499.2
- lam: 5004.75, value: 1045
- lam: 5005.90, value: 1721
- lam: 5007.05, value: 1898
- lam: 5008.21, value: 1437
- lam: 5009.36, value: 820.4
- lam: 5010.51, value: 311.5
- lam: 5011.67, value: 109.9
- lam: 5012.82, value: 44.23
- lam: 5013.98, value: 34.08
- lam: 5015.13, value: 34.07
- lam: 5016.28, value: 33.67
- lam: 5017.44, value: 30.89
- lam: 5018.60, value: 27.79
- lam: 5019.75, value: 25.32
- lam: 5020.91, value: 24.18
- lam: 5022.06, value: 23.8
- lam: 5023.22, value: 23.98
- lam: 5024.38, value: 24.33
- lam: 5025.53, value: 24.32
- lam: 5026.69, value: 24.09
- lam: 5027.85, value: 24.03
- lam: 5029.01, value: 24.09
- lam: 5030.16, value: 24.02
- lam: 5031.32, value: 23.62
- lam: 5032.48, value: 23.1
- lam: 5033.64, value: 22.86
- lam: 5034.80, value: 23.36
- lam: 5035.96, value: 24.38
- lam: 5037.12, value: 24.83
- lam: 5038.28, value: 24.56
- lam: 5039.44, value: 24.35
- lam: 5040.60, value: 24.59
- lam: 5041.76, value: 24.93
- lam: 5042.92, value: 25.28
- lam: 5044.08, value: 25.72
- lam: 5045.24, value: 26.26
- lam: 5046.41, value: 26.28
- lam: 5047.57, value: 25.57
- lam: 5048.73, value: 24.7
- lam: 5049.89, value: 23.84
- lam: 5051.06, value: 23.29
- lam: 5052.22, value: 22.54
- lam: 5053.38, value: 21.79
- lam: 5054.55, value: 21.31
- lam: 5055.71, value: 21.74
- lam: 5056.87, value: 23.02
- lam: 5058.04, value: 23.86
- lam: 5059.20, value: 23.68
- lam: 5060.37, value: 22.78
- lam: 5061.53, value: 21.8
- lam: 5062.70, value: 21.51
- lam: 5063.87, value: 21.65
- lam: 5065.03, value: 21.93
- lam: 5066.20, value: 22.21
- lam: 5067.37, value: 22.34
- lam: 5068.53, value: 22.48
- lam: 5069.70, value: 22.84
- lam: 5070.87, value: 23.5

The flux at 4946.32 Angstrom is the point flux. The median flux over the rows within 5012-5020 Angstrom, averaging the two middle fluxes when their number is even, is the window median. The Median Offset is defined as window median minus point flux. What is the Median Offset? 8.2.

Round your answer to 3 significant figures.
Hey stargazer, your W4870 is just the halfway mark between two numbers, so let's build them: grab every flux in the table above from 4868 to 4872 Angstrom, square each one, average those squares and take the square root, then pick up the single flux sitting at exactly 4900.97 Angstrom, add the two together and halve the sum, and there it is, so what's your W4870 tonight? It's 24.3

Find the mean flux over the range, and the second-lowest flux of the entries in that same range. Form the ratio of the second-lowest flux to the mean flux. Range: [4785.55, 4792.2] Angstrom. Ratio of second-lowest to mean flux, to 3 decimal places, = 0.990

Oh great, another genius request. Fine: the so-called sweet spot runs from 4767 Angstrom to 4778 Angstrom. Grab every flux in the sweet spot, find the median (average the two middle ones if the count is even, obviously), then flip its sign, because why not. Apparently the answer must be -27.0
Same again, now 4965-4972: -24.8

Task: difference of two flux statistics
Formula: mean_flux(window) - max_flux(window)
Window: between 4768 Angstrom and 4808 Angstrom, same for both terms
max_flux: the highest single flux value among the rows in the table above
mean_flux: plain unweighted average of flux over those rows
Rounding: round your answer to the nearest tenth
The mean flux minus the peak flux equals -2.5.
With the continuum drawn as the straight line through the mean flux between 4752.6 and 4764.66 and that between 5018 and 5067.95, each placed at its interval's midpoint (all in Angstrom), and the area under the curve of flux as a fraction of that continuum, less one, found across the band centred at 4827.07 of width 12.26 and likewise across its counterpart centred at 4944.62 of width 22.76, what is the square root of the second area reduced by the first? 2.85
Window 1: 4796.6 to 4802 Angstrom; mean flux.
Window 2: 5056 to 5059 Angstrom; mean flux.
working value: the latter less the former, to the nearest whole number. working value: -2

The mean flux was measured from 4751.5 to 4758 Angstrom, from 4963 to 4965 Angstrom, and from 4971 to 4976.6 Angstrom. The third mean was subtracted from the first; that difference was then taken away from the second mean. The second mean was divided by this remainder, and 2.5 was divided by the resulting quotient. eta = 2.4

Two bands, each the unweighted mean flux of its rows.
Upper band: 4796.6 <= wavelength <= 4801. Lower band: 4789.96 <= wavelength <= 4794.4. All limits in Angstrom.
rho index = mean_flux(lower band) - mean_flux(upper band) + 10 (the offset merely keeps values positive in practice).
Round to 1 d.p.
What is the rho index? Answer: 10.9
